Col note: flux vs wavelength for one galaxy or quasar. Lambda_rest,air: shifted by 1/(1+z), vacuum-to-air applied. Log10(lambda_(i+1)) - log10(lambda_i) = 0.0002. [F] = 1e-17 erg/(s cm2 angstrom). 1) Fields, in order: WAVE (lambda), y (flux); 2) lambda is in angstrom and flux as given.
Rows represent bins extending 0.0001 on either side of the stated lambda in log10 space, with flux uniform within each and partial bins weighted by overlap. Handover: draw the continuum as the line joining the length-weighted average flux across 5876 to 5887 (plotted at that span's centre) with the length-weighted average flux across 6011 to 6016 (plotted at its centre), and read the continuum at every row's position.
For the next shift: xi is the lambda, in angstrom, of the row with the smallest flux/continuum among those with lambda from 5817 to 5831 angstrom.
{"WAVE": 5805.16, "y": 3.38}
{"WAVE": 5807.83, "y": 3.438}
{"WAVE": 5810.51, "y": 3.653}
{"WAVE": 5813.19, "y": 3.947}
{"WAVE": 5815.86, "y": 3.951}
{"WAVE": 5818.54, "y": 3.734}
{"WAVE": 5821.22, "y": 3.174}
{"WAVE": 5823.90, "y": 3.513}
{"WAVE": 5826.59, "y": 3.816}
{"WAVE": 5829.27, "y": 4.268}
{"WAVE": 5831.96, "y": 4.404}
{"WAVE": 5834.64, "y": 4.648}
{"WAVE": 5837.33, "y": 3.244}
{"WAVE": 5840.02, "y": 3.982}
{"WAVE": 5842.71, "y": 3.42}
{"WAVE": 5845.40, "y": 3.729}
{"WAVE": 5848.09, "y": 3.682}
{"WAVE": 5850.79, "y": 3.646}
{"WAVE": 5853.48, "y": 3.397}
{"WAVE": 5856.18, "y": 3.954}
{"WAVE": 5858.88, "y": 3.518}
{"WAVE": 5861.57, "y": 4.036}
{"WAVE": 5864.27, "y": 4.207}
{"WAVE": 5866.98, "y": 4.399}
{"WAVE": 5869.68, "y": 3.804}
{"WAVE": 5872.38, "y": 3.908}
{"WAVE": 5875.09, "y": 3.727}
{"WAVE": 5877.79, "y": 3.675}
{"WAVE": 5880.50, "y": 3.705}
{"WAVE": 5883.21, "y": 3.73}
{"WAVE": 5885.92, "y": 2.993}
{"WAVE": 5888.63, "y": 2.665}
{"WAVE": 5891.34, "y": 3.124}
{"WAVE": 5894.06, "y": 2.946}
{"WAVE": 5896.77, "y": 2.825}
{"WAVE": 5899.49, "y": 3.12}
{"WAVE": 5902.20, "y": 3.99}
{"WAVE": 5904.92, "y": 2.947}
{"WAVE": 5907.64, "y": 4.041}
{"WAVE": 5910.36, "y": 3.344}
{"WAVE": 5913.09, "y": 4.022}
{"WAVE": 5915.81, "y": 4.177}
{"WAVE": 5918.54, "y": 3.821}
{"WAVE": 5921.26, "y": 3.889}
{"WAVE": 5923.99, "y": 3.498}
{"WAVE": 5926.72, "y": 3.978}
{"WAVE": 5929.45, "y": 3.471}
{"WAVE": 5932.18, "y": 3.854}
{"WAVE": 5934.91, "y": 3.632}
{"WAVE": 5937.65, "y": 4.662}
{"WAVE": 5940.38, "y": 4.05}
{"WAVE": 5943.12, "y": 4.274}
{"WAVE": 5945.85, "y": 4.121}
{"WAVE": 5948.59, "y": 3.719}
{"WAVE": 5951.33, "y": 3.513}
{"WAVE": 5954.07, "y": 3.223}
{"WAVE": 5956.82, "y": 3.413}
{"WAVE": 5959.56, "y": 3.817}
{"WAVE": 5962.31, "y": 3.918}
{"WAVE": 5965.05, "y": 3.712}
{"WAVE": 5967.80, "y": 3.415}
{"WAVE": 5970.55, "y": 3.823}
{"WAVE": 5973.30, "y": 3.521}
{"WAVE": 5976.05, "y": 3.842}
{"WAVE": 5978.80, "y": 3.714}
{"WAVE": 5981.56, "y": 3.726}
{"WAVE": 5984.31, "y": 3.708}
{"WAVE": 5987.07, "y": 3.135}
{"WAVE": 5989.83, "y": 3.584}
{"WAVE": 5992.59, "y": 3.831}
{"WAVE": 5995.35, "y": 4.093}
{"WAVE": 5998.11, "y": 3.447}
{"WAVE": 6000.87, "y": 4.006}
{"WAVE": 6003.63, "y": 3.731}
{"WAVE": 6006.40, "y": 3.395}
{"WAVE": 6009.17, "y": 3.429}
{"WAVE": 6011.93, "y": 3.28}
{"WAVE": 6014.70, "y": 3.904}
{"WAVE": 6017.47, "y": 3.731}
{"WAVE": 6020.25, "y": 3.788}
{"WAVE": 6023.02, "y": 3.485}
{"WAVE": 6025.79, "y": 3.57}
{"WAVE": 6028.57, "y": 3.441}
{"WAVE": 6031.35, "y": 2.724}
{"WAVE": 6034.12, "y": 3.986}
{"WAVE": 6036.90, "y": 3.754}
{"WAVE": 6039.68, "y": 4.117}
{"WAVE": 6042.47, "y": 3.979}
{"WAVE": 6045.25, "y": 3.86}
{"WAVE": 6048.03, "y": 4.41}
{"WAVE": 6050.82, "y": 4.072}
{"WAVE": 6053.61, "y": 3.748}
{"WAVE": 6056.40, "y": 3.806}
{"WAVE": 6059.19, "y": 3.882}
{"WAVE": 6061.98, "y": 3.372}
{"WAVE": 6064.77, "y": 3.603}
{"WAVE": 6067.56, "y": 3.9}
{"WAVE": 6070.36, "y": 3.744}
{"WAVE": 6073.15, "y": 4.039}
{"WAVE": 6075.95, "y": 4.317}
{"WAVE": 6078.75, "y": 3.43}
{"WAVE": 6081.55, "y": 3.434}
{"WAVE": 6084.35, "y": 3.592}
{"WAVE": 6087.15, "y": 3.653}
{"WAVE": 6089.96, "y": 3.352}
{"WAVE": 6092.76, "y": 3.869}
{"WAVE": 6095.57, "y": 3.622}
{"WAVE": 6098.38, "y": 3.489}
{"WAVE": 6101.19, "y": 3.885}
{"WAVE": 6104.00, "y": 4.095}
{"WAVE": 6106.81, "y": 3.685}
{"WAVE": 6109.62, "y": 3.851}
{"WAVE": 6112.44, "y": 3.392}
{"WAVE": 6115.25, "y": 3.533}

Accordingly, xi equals 5821.22 angstrom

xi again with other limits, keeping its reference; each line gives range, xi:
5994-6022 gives 6011.93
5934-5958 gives 5954.07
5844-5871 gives 5853.48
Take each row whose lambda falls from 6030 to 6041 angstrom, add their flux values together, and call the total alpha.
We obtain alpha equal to 14.6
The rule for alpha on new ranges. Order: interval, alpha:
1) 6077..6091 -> 17.5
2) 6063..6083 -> 26.5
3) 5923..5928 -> 7.5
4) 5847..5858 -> 14.7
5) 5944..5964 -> 25.7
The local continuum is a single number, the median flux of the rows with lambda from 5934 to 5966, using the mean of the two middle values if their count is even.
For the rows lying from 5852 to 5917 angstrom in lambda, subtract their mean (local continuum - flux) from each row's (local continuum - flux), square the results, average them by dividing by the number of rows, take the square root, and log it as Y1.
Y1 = 0.48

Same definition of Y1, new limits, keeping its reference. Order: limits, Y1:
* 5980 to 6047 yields 0.32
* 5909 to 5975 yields 0.33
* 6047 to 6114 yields 0.28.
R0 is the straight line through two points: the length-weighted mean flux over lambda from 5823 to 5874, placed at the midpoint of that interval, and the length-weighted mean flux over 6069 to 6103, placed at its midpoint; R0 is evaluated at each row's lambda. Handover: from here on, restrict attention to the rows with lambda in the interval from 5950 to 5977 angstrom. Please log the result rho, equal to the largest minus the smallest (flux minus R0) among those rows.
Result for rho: 0.70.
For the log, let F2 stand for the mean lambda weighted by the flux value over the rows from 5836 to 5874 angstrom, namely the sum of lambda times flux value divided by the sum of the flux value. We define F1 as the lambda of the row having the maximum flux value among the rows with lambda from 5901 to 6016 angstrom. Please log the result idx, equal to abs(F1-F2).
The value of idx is 82.3 angstrom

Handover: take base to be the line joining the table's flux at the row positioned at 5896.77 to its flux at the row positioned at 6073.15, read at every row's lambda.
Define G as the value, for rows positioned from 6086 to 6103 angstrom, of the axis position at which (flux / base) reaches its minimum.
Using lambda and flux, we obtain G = 6089.96 angstrom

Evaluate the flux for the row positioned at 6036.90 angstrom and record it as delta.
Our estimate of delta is 3.754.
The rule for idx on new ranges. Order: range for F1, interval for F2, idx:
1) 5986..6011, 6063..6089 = 80.4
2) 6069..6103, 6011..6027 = 57.1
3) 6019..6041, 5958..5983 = 69.2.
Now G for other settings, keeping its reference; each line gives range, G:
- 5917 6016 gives 6011.93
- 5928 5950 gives 5929.45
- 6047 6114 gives 6112.44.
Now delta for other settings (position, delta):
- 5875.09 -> 3.727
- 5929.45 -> 3.471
